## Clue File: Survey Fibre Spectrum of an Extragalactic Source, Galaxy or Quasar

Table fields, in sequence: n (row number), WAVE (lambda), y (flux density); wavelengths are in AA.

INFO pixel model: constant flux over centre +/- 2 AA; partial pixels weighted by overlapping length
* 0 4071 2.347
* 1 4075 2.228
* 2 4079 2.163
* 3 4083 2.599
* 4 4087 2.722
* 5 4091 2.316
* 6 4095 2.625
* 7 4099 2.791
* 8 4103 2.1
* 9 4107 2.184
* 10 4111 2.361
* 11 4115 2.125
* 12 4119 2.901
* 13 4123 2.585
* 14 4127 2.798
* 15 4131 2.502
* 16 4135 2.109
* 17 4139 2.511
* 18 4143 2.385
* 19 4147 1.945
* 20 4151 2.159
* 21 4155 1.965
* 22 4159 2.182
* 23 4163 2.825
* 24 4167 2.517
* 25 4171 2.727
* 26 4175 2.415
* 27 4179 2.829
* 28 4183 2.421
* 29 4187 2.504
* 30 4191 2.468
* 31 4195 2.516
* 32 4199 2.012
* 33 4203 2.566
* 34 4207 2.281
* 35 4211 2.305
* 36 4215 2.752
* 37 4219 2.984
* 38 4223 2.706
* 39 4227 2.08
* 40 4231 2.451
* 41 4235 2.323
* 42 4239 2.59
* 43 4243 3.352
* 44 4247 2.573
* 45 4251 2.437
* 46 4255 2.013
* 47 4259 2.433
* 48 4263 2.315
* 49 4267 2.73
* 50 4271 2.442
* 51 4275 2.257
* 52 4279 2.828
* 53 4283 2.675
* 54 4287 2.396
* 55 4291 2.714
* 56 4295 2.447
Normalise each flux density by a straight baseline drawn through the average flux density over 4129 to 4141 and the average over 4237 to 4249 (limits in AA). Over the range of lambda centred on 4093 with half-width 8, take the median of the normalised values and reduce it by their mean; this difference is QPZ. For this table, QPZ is 0.033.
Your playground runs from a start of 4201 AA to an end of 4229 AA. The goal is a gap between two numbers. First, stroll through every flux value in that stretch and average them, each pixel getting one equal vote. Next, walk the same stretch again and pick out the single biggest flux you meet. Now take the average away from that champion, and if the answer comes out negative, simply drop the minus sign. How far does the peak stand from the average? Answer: 0.46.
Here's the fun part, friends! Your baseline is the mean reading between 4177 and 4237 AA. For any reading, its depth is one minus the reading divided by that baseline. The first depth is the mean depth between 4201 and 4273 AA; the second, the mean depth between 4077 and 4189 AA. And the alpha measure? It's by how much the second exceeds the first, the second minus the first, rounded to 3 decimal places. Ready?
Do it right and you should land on 0.032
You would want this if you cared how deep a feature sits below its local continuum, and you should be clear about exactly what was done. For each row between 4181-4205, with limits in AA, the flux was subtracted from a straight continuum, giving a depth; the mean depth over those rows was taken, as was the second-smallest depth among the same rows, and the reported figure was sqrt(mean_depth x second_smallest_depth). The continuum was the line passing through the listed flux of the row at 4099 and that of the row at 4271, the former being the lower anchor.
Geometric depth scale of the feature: 0.12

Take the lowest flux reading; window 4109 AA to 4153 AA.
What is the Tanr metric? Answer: 1.945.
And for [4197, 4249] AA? 2.012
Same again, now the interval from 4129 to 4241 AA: 1.945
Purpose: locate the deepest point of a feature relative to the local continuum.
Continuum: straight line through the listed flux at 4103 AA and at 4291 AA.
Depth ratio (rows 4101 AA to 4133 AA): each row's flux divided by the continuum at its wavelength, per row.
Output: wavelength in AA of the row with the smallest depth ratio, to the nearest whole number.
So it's 4115 AA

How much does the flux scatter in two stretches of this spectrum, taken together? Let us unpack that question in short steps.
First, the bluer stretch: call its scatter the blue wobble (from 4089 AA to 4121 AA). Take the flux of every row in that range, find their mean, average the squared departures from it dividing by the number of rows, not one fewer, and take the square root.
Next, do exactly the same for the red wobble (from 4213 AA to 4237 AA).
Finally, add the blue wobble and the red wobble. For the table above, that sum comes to 0.59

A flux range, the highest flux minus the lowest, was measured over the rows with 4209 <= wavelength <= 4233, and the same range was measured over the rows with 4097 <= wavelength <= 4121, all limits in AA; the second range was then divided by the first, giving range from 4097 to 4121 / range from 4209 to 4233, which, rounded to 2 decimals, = 0.89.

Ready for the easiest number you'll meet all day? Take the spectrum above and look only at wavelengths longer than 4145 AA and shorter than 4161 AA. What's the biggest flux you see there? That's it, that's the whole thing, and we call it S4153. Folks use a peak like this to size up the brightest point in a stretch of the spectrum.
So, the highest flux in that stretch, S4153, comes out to 2.182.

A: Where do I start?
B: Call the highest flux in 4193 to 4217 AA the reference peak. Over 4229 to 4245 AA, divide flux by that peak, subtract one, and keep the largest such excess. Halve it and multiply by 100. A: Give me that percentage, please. 11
